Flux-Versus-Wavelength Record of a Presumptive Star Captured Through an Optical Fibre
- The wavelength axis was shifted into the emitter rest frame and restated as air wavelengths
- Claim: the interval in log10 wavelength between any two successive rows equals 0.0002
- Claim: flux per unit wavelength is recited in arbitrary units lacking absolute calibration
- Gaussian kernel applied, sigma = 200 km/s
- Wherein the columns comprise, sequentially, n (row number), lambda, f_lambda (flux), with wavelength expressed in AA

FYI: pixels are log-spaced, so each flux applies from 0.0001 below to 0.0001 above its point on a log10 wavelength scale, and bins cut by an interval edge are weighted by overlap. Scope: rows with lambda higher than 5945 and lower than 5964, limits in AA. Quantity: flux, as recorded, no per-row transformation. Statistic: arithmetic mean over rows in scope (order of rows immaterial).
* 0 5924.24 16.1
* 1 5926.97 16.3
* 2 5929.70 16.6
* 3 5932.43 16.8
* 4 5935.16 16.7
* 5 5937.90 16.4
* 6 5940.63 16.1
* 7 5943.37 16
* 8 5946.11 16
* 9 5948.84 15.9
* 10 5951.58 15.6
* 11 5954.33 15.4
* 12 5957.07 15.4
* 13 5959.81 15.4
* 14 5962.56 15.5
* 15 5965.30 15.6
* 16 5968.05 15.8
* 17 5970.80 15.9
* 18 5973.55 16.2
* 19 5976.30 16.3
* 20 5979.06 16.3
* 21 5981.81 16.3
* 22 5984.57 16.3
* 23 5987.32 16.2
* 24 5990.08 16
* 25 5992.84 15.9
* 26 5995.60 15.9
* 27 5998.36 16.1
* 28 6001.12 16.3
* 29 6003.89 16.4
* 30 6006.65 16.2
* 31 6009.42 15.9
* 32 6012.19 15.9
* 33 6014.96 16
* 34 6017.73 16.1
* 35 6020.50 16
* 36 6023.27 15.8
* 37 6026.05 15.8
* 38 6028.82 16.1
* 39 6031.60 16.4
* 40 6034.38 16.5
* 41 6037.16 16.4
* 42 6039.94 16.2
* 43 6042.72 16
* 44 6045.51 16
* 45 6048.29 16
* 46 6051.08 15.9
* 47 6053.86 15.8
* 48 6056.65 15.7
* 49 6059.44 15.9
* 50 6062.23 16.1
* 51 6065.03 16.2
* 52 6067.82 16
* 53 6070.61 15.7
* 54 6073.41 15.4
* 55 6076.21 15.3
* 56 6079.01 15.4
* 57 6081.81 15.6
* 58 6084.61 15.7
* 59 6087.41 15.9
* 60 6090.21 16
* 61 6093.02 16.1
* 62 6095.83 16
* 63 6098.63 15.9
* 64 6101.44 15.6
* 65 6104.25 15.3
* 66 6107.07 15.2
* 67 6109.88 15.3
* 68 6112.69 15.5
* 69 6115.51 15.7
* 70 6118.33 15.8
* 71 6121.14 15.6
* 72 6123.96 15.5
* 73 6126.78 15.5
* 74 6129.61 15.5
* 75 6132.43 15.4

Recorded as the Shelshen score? 15.6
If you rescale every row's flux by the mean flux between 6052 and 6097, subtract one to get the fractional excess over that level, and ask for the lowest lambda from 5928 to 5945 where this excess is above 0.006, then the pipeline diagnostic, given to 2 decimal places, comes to 5929.70 AA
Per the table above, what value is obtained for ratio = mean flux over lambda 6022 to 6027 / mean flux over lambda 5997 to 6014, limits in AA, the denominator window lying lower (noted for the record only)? 0.98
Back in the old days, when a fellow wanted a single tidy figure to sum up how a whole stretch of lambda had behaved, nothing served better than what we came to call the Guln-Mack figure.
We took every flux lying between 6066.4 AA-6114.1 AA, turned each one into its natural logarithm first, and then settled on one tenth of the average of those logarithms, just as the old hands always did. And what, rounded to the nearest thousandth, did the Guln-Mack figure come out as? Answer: 0.275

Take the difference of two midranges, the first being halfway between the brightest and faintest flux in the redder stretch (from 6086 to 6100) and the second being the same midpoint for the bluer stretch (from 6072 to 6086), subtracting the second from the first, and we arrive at 0.5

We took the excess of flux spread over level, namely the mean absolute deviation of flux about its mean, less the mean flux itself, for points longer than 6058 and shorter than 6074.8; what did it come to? -15.7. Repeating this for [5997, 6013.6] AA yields -16.0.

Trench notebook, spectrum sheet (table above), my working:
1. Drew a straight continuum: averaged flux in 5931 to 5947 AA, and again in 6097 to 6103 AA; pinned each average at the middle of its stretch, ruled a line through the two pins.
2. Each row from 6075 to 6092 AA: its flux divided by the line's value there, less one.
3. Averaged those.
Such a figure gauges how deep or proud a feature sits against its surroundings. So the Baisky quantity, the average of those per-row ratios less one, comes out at -0.010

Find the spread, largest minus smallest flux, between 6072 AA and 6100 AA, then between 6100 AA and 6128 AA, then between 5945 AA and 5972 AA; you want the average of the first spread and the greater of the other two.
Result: 0.70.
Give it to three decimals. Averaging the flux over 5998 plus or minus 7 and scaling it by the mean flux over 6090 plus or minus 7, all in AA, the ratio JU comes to 1.011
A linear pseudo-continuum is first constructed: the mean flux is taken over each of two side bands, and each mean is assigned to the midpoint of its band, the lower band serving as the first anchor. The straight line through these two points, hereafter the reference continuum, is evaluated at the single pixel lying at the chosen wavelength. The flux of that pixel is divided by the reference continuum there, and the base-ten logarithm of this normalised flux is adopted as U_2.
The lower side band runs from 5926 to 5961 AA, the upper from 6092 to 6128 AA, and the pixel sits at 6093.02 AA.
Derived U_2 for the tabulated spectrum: 0.012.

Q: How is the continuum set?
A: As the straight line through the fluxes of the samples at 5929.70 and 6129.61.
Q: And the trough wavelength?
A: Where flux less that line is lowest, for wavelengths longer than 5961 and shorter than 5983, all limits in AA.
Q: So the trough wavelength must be 5962.56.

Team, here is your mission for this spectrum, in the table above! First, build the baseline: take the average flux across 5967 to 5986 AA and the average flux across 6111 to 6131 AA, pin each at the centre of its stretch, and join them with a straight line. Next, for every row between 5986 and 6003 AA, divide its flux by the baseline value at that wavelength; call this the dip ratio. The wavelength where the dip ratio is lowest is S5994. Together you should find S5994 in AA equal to 5992.84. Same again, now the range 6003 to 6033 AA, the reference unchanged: 6023.27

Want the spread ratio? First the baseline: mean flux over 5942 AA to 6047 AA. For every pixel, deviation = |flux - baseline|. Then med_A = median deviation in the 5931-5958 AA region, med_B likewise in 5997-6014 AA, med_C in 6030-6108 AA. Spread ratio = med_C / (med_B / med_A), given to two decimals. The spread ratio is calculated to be 0.53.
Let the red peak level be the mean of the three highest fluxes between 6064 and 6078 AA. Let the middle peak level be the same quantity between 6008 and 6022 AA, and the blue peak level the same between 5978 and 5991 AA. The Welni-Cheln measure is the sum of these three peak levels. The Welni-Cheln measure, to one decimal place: 48.3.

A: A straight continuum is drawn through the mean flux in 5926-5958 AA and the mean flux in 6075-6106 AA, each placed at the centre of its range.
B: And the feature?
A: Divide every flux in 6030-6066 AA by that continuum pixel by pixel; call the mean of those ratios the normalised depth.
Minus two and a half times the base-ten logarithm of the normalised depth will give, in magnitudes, -0.018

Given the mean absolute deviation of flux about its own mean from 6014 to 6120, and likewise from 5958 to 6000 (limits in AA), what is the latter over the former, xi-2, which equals 0.97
